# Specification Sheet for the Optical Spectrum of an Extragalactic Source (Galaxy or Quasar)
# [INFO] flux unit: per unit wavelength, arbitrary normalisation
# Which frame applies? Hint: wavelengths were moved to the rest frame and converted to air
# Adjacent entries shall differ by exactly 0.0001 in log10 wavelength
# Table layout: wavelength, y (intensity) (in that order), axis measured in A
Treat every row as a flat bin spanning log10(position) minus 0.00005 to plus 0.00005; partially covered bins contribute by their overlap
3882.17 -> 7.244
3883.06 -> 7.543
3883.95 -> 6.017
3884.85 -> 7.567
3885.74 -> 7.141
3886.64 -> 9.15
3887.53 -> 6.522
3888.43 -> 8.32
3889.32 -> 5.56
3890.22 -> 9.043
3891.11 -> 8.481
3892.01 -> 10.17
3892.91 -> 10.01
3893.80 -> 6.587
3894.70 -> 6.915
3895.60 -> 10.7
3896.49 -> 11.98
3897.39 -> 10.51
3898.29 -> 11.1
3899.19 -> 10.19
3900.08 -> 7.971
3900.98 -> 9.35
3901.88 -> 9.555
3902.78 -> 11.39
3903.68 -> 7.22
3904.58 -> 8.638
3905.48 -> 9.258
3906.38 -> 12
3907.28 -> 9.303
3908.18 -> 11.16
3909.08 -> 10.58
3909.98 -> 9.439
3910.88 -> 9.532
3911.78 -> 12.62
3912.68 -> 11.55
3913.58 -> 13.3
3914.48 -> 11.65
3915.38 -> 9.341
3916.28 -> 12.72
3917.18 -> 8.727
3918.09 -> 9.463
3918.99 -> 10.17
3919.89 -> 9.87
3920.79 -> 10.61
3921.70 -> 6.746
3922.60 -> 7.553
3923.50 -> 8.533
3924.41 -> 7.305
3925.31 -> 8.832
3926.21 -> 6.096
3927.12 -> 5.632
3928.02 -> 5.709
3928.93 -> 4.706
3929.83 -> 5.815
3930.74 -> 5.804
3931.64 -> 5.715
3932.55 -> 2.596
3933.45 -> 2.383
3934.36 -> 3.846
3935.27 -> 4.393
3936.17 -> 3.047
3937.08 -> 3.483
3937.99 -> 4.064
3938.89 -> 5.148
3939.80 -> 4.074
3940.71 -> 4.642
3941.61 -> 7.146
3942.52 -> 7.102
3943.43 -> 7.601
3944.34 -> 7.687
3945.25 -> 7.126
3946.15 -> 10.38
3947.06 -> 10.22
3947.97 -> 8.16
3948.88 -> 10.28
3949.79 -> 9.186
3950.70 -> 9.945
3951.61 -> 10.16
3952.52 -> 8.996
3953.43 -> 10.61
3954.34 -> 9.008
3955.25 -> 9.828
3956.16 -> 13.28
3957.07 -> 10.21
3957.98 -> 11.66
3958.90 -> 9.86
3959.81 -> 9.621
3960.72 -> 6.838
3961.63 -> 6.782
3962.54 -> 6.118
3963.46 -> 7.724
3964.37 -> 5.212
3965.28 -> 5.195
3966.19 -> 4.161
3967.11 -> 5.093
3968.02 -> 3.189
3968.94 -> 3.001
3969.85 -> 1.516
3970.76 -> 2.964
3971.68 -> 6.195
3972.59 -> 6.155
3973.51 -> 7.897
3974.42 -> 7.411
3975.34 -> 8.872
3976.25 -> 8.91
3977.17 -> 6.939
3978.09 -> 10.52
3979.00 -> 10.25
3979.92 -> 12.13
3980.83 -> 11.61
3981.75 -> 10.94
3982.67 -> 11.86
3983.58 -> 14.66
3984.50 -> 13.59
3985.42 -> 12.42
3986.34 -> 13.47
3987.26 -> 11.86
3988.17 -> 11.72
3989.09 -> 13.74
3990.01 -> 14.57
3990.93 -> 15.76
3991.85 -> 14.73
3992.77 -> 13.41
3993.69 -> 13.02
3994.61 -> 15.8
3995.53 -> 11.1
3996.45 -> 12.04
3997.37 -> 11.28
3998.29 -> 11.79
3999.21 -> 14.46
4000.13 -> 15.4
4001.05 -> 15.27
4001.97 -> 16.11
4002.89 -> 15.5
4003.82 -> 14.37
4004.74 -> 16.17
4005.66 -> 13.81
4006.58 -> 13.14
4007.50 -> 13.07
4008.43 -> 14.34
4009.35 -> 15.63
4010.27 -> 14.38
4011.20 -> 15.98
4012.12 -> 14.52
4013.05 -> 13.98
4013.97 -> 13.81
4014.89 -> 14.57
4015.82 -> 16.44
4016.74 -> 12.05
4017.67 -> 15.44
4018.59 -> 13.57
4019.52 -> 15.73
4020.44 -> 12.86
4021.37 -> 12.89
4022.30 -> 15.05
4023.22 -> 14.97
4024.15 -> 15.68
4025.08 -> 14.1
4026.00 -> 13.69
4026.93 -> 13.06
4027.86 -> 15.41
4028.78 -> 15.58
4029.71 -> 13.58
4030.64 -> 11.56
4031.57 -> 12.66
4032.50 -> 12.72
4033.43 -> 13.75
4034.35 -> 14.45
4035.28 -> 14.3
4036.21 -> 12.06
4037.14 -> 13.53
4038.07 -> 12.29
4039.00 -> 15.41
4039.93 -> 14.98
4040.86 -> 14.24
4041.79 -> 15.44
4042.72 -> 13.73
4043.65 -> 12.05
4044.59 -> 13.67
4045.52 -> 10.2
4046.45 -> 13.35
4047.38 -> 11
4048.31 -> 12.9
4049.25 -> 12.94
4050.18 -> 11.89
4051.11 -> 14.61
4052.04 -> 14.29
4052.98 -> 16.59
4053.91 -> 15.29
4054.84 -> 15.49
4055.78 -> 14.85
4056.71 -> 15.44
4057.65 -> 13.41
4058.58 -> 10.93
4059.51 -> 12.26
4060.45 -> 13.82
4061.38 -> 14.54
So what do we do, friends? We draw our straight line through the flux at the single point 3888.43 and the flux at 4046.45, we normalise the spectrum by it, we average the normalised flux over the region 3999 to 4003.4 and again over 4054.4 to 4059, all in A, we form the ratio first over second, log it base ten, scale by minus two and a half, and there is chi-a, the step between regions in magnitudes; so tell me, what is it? -0.25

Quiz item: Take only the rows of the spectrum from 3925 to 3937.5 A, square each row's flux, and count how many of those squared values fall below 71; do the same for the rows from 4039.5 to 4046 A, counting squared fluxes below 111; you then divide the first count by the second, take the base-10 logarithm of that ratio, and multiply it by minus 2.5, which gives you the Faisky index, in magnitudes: -2.8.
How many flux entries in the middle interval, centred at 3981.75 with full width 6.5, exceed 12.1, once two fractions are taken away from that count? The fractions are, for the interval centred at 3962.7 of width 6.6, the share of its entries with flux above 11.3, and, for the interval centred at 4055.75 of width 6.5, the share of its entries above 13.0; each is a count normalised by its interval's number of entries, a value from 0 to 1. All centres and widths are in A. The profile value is 2.1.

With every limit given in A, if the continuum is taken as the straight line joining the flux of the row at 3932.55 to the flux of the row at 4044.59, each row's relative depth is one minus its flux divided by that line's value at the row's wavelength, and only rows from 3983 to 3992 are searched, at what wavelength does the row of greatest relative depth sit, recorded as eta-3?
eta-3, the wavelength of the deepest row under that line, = 3988.17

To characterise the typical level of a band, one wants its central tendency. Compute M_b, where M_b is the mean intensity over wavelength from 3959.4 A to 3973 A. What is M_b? 5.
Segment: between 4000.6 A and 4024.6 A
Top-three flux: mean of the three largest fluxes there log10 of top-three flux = 1.21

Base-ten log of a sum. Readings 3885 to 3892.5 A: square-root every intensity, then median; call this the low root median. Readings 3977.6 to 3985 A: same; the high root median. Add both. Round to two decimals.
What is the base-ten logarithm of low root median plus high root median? 0.80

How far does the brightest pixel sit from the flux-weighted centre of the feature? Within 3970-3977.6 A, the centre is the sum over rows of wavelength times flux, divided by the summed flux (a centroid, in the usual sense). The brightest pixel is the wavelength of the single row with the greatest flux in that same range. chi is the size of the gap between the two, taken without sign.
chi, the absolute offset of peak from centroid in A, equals 1.9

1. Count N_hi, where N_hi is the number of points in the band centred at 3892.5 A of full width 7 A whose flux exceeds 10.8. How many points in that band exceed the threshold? 0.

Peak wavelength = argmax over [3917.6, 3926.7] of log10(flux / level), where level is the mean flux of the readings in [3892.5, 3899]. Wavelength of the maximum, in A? 3920.79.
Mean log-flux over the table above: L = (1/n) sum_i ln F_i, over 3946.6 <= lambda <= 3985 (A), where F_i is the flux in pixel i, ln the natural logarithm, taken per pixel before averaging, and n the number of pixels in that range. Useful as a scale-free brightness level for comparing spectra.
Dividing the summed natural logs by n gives 2.05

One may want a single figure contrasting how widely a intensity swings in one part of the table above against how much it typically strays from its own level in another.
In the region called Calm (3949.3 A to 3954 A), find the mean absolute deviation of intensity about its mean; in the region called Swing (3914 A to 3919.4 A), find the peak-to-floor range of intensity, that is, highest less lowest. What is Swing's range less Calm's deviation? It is 3.4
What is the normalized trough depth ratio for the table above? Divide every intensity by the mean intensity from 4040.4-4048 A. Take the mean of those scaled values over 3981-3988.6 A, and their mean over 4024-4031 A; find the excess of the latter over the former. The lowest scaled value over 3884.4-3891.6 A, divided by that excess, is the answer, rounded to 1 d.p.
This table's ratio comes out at 3.7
